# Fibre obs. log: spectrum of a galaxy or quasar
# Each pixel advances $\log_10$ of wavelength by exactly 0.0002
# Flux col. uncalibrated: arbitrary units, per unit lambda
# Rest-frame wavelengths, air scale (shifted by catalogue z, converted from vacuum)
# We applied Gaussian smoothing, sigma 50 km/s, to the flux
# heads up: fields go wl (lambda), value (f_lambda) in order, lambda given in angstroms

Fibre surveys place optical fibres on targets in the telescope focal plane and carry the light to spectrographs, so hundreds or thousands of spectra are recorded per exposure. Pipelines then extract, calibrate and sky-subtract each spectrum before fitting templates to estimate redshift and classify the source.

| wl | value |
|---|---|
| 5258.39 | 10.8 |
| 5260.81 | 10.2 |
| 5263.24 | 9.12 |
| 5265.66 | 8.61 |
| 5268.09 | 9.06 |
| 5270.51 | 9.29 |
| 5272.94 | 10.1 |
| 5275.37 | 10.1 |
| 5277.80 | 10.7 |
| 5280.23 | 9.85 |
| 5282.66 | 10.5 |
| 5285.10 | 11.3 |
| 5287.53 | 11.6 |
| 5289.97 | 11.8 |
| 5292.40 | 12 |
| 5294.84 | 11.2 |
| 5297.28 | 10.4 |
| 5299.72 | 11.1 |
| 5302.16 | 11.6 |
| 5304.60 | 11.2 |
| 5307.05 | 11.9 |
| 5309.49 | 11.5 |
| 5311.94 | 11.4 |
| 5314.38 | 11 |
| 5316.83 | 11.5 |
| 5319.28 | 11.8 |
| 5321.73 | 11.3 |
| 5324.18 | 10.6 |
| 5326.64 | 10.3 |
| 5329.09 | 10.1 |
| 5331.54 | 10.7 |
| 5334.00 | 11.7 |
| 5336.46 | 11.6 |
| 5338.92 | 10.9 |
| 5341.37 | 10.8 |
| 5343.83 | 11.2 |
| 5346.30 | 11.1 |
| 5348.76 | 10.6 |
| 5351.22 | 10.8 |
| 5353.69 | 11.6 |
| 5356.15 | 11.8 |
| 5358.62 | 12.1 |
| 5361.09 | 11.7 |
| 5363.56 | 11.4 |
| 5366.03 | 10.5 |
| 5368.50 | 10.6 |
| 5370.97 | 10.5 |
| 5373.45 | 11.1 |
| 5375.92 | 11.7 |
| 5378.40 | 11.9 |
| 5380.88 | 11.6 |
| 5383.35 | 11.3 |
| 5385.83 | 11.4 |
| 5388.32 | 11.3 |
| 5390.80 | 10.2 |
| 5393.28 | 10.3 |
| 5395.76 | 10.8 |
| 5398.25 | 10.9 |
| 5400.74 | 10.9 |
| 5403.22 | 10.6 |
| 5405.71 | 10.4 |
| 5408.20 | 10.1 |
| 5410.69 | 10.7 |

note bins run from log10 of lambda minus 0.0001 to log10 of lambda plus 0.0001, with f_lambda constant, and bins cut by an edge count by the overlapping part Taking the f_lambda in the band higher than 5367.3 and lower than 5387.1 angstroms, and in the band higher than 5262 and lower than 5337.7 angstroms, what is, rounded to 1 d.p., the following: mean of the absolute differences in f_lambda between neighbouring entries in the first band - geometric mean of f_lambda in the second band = -10.4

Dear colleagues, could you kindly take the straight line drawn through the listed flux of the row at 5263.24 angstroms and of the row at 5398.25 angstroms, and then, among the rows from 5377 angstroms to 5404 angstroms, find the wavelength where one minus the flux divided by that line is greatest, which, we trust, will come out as 5390.80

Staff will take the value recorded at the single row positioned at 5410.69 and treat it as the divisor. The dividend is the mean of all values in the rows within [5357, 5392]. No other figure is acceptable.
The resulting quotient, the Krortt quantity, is 1.05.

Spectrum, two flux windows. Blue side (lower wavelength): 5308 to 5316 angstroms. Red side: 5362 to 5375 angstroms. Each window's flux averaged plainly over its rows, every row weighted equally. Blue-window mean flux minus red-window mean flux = 0.5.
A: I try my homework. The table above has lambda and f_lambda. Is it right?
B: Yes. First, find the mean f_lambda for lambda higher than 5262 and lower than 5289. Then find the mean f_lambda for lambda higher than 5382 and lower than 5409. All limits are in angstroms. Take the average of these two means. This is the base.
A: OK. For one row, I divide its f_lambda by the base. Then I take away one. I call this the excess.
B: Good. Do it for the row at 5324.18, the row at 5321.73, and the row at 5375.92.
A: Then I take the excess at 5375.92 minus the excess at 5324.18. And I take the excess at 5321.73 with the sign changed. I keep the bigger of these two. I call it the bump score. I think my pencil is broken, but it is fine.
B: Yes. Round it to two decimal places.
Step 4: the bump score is 0.11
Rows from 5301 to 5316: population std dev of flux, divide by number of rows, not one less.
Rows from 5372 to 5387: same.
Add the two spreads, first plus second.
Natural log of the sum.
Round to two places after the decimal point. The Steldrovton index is -0.60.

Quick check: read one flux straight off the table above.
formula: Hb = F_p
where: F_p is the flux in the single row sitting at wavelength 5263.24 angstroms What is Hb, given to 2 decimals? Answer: 9.12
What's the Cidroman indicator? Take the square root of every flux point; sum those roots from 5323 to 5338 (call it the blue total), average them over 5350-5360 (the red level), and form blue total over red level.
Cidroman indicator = 5.8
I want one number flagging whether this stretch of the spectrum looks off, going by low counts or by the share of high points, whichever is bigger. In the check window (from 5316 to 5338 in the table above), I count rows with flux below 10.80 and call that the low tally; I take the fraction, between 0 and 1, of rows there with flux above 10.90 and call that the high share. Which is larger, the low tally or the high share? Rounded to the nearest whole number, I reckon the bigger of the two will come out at 4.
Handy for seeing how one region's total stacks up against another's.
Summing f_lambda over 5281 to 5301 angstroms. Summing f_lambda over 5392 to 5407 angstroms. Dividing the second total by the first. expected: 0.71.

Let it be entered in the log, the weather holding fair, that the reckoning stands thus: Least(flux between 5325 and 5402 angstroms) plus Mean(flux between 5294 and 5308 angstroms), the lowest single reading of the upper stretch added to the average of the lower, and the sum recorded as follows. 21.3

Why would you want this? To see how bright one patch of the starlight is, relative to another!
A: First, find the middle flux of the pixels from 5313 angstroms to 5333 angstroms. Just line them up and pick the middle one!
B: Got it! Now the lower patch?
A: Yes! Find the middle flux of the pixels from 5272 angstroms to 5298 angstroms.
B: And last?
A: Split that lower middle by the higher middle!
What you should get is 0.99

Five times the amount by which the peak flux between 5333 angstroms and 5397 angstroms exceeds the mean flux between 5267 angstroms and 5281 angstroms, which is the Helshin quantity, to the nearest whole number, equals 11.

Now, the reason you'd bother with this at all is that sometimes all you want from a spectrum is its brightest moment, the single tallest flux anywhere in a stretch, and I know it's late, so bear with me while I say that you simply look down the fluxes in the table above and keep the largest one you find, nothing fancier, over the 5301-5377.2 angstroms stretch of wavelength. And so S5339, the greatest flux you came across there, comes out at 12.1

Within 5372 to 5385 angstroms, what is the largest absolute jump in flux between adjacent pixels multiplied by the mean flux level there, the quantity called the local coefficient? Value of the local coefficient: 6.9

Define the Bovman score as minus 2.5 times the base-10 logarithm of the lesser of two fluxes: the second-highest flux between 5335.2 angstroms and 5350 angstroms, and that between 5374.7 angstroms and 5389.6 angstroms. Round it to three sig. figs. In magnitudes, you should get -2.62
